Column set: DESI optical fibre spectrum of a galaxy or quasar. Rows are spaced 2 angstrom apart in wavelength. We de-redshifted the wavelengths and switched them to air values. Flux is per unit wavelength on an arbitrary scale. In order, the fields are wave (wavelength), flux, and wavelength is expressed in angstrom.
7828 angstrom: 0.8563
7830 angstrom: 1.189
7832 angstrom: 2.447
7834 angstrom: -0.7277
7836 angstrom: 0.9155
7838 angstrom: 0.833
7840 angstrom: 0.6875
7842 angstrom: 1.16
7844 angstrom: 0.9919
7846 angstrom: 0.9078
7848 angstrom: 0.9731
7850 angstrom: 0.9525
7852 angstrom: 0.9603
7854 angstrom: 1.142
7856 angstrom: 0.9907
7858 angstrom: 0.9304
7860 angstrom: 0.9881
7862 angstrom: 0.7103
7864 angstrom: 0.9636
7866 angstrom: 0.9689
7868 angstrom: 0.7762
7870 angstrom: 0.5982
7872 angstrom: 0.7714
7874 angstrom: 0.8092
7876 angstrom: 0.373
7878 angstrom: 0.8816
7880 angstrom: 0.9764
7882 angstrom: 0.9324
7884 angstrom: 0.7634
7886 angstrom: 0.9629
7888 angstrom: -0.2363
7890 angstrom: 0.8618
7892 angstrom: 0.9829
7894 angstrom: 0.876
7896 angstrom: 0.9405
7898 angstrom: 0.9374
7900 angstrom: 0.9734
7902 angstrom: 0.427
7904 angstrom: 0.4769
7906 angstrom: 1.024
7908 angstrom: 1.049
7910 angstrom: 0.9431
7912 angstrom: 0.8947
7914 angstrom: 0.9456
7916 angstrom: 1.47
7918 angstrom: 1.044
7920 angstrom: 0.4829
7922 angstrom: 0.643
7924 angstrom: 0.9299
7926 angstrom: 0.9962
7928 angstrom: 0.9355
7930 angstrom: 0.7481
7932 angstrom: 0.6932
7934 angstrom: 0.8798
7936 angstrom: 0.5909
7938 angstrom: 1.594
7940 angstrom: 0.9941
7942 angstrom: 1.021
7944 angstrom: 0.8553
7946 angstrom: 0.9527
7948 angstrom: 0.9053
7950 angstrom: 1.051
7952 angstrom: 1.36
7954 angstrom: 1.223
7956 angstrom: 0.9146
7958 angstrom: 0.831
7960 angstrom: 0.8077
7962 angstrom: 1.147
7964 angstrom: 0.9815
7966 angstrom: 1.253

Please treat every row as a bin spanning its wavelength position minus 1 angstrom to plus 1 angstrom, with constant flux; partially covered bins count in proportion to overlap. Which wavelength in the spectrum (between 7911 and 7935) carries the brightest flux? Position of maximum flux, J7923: 7916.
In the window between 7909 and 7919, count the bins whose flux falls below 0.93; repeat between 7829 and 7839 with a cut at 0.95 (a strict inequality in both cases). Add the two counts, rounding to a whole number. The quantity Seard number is 4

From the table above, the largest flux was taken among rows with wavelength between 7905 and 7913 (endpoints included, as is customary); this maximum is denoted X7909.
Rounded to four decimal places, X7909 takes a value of 1.0490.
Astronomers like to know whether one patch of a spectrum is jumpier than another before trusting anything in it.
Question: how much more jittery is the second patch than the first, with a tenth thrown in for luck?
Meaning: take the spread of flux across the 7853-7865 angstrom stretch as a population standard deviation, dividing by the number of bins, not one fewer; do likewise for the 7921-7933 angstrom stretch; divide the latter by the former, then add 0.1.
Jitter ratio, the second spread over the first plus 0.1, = 1.2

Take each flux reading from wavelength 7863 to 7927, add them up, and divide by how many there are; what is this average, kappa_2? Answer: 0.83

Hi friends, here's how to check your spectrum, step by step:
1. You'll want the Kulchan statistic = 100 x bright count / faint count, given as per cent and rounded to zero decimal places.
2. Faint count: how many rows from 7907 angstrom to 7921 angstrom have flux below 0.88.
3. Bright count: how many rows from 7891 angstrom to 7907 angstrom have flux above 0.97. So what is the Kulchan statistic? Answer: 300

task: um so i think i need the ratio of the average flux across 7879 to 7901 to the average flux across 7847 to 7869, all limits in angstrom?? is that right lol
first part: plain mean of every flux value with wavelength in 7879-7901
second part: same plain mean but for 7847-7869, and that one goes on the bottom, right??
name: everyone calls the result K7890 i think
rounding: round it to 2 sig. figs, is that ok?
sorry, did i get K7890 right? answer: 0.87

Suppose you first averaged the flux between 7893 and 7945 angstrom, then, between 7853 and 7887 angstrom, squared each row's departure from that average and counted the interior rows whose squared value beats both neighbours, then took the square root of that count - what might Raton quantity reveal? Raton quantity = 2.24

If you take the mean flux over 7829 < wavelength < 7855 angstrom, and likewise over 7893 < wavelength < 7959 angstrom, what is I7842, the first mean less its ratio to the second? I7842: -0.075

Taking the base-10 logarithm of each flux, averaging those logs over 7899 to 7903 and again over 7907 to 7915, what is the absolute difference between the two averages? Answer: 0.17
